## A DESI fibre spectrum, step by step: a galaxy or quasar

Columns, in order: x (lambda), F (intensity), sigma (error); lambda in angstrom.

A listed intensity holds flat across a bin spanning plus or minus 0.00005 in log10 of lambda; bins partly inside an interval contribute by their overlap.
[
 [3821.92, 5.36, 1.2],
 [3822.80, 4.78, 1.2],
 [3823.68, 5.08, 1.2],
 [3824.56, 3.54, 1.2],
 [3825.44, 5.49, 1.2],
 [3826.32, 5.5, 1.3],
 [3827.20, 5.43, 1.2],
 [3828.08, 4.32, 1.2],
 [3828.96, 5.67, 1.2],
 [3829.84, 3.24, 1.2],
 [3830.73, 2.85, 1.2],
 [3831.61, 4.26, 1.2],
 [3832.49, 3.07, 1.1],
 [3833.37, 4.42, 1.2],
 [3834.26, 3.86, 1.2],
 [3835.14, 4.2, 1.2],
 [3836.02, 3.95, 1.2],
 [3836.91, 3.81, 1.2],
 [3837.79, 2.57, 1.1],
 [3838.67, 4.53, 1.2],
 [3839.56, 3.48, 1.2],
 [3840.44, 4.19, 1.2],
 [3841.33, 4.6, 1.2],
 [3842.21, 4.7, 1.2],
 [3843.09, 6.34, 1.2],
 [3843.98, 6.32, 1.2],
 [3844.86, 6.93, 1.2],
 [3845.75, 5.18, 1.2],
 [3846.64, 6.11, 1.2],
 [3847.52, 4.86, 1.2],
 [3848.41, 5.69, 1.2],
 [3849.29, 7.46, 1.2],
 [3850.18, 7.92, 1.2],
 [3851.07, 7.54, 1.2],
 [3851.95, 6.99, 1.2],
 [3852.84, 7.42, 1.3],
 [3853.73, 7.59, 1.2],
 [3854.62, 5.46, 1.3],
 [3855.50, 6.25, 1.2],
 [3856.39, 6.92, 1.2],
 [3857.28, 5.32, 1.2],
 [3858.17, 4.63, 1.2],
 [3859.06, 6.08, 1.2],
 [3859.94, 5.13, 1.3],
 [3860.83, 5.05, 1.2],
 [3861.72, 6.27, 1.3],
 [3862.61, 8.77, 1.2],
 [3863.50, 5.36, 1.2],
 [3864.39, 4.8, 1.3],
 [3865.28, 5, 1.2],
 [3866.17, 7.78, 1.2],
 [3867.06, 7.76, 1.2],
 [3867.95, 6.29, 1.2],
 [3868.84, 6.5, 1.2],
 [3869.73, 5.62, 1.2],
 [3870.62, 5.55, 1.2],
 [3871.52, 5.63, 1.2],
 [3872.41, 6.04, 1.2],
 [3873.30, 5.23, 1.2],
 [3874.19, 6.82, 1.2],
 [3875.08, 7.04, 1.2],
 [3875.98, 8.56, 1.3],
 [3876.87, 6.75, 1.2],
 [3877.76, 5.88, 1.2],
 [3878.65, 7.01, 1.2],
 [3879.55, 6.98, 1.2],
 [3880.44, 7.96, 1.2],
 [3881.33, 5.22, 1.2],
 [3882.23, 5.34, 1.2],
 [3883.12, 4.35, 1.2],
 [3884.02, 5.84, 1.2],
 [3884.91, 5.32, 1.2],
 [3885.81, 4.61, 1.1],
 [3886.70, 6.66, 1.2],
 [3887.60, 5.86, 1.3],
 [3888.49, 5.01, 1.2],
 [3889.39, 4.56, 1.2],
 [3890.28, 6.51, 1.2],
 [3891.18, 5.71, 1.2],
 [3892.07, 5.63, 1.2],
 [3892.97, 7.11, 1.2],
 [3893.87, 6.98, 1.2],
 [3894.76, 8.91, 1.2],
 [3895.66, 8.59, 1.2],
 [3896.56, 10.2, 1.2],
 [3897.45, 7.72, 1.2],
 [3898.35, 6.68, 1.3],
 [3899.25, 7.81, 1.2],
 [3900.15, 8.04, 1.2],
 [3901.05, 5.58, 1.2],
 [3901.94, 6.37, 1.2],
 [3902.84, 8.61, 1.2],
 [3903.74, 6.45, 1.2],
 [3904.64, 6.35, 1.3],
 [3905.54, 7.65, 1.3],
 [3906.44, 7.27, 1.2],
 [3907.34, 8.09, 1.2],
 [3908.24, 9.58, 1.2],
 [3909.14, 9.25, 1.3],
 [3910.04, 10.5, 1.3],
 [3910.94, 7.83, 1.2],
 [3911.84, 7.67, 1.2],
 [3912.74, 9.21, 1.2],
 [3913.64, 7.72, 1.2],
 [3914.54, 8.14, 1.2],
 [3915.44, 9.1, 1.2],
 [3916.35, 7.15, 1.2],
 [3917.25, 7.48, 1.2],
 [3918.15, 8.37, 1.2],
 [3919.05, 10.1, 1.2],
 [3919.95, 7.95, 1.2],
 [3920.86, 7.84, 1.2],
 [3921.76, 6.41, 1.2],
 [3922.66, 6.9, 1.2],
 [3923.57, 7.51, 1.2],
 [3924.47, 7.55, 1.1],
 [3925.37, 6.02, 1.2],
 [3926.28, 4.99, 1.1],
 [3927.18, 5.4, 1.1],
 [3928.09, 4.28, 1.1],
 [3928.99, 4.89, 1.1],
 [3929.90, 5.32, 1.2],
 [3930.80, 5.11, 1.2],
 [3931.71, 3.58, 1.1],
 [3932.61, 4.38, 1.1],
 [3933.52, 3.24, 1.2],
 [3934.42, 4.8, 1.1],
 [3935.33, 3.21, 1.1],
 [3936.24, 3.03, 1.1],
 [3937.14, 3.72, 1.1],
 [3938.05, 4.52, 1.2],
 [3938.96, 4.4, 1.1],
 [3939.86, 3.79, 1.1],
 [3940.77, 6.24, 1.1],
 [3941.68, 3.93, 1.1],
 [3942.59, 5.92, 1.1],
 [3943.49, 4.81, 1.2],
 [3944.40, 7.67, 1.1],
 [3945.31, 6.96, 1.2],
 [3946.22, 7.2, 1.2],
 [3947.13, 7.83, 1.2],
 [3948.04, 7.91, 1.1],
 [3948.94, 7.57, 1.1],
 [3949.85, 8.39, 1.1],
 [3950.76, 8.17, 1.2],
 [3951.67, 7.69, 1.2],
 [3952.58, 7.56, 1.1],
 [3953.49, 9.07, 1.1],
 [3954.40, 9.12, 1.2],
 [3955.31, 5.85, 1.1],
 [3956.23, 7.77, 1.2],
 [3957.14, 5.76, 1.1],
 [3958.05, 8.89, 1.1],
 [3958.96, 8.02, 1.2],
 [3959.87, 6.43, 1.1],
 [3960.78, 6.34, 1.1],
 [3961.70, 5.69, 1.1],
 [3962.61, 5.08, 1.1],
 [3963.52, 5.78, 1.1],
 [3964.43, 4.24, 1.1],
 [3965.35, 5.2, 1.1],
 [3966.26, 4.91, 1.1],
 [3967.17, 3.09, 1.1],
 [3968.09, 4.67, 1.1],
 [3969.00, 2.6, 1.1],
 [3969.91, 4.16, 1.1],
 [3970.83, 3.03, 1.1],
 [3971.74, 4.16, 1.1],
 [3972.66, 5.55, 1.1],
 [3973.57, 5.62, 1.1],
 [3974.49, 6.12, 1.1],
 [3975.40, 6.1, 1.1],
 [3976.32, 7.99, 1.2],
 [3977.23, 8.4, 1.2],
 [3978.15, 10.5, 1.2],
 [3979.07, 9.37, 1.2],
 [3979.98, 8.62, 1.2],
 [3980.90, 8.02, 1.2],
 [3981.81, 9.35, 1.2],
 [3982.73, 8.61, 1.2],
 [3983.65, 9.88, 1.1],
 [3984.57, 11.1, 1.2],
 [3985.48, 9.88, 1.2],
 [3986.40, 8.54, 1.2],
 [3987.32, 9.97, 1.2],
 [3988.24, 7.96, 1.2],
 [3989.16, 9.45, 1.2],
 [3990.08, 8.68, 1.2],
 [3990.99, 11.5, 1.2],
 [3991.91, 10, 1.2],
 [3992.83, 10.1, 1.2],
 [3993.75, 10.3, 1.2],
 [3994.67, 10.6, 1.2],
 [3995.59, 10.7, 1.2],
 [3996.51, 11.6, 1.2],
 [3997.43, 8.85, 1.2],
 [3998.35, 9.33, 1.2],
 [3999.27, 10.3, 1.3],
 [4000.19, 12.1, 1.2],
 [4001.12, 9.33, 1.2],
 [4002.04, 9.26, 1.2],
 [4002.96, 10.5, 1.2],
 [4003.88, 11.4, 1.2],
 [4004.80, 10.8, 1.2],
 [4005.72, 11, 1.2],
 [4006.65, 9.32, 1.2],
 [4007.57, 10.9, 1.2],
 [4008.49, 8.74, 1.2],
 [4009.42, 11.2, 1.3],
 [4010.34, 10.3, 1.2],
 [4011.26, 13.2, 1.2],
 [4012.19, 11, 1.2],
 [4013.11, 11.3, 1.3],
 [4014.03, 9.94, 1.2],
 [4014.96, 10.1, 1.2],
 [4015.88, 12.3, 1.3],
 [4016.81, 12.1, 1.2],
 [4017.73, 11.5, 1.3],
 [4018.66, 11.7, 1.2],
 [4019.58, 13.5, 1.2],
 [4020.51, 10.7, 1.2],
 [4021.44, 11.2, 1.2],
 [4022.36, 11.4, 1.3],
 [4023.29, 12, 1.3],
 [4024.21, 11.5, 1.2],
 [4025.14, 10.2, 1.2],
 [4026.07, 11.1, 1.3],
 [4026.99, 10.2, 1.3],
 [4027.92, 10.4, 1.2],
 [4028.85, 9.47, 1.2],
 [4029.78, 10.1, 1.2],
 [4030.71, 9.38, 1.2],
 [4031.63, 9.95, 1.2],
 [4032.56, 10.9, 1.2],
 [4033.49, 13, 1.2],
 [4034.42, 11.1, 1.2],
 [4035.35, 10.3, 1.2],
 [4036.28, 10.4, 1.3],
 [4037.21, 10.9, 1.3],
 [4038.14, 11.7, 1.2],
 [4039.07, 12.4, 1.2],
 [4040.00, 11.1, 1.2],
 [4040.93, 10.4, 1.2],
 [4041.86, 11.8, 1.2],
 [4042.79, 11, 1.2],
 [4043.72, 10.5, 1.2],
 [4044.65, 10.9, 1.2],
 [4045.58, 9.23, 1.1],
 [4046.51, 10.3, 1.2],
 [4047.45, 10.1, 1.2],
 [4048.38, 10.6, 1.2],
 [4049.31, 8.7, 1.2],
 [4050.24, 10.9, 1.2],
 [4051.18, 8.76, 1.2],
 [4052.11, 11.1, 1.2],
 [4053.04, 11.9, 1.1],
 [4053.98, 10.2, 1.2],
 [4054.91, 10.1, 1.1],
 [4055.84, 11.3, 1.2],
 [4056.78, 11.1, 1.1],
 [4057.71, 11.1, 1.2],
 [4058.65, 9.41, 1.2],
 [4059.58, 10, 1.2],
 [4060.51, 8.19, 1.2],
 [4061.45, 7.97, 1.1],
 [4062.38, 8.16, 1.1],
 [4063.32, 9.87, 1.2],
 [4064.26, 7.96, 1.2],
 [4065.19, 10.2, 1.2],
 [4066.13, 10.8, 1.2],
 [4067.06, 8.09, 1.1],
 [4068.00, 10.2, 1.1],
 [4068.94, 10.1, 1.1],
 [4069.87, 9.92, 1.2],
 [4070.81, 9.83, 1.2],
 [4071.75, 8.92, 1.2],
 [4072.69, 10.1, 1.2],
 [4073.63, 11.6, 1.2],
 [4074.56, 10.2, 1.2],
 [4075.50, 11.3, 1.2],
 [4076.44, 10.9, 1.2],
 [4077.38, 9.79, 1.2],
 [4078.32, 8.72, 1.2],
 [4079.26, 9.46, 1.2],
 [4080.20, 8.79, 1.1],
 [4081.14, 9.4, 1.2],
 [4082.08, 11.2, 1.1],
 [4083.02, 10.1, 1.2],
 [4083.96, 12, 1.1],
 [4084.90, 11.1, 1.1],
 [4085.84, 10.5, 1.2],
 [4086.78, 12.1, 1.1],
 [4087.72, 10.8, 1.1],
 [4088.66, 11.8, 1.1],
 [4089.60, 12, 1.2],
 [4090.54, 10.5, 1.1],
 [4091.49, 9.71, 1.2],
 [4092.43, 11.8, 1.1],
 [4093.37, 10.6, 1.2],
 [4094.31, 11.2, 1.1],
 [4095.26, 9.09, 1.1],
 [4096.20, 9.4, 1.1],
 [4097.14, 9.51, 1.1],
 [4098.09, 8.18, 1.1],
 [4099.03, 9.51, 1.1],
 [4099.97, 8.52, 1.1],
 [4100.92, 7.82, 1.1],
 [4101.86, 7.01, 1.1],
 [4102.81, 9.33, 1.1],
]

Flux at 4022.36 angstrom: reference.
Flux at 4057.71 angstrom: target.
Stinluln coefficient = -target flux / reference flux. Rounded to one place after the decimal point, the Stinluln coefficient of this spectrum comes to -1.0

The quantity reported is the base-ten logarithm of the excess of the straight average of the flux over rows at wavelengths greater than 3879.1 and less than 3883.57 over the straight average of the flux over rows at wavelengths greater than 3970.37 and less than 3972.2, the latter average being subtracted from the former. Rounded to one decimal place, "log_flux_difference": 0.4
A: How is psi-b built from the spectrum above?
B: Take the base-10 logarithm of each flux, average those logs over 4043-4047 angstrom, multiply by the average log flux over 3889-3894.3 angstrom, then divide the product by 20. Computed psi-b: 0.039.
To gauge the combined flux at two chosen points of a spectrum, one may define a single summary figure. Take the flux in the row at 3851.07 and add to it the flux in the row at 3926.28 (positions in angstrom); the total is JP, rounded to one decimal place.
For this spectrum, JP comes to 12.5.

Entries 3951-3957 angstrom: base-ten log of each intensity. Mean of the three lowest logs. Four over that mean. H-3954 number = 4.7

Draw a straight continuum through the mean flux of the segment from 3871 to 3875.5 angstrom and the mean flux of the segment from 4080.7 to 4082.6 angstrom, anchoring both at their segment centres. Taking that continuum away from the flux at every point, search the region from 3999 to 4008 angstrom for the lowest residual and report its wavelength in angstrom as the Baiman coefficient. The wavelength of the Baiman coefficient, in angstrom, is 4006.65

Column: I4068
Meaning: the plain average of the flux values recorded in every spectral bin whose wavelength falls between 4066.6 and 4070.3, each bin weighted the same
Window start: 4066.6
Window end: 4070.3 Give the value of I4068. 10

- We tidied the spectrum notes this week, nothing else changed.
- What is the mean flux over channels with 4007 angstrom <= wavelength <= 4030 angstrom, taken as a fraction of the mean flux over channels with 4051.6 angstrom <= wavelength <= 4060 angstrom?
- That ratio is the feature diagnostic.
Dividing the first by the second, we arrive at 1.03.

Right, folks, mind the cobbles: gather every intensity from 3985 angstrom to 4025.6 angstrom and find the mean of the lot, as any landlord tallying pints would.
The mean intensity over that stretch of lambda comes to 11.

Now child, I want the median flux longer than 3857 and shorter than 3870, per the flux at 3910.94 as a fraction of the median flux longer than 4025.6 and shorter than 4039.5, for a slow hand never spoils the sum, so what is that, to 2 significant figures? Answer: 7.5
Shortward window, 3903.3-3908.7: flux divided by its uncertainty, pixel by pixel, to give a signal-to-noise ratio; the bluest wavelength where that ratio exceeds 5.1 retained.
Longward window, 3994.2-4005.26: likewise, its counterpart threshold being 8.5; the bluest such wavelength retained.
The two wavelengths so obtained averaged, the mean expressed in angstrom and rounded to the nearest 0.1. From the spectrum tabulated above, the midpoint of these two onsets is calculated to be 3949.2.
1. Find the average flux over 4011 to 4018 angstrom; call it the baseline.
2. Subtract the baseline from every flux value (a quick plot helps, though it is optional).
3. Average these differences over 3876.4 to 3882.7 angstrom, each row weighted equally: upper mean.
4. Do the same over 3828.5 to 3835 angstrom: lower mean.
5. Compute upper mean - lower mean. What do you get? 2.5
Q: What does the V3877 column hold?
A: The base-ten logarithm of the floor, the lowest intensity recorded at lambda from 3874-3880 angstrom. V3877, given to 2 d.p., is 0.77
